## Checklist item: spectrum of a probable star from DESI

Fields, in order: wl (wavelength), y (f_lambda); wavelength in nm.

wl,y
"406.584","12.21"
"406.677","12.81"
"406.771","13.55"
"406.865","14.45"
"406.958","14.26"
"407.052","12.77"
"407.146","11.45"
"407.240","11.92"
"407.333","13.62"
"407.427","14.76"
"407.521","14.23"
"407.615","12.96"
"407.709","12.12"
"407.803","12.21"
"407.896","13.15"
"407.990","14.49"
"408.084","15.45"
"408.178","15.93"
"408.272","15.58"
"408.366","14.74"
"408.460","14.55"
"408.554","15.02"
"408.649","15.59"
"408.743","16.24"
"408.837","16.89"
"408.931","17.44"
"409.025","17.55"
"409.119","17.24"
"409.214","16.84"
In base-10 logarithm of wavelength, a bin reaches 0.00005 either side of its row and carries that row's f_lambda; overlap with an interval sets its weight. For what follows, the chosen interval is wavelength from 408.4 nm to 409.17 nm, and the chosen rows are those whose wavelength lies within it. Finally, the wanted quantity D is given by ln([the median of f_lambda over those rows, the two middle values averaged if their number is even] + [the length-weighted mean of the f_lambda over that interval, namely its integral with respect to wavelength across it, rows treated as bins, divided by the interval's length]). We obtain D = 3.49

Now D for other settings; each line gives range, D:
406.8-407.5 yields 3.30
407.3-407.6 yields 3.34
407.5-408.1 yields 3.28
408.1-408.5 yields 3.41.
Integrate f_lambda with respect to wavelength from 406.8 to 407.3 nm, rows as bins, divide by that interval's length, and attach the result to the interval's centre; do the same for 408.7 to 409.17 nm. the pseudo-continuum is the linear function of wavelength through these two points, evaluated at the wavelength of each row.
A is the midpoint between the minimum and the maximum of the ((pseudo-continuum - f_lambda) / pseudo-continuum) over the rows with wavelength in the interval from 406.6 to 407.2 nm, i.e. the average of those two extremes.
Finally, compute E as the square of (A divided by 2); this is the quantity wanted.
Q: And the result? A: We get 0.0000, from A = -0.01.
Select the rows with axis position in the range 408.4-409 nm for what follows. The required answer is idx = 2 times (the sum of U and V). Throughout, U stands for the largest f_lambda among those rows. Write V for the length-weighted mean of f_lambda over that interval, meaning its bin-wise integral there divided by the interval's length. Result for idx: 67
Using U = 17.44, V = 16.0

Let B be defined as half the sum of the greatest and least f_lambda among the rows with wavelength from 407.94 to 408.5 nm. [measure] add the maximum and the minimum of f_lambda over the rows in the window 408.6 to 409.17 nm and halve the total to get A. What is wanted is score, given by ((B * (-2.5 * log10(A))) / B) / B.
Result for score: -0.20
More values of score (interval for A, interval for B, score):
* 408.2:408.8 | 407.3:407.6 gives -0.21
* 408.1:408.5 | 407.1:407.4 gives -0.24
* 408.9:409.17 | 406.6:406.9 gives -0.23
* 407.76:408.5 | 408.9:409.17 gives -0.17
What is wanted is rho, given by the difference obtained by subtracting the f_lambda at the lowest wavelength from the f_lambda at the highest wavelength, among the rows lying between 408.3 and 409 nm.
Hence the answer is 3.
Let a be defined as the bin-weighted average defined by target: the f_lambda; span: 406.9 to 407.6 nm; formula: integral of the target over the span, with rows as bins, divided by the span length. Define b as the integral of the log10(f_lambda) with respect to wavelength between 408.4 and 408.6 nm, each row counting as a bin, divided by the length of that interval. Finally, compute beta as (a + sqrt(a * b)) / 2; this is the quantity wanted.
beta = 8.6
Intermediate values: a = 13.3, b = 1.17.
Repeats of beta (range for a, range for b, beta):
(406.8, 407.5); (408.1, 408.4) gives 8.7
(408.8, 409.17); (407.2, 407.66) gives 10.8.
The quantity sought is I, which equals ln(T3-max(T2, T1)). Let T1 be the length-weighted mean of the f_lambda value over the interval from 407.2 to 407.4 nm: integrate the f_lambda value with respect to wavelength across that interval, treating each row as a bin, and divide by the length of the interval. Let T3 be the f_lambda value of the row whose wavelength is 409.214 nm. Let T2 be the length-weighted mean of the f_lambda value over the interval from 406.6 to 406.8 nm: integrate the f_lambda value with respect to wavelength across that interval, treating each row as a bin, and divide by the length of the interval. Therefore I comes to 1.3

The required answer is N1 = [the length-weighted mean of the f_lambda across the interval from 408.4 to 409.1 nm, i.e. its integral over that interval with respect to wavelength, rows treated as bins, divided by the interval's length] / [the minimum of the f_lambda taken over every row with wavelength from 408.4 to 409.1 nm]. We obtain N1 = 1.11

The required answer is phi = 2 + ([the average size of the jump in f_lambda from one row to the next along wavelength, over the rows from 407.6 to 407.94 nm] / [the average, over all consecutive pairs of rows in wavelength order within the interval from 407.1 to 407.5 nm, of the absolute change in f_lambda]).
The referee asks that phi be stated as 2.6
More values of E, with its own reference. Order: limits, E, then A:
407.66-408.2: 0.0011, 0.07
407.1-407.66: 0.0003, 0.03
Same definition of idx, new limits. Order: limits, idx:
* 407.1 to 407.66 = 56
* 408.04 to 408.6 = 62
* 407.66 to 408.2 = 59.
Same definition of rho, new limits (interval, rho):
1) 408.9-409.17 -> 0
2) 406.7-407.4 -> 0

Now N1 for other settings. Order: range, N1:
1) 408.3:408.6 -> 1.02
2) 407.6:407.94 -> 1.04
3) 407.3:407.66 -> 1.07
